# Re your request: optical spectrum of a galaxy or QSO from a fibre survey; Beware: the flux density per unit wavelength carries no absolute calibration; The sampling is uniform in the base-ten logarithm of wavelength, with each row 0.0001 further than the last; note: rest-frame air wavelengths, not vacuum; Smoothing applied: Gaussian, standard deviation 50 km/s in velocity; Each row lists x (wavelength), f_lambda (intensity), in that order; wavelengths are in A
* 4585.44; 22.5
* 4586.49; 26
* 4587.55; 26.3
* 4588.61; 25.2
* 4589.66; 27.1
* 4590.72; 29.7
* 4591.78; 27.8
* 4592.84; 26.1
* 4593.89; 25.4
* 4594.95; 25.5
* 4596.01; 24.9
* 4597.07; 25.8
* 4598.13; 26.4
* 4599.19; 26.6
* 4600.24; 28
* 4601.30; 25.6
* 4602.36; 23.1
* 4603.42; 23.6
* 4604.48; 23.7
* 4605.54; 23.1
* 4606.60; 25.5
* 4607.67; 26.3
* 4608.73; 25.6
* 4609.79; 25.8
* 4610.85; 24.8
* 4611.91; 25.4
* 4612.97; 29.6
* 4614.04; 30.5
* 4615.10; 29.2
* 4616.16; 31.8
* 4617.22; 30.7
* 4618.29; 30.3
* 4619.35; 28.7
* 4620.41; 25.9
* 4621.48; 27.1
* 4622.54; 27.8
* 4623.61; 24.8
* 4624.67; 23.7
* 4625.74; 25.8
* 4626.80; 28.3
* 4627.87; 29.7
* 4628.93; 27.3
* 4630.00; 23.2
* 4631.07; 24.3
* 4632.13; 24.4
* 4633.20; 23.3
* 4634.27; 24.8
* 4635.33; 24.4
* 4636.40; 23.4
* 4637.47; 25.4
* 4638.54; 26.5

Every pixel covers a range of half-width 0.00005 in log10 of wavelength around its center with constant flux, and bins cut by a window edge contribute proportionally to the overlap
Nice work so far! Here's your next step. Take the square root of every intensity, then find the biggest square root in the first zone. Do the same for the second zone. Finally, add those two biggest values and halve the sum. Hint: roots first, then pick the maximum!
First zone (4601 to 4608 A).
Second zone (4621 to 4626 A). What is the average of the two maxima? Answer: 5.20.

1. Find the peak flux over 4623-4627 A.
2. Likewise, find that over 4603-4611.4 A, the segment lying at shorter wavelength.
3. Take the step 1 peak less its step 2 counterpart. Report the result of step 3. 2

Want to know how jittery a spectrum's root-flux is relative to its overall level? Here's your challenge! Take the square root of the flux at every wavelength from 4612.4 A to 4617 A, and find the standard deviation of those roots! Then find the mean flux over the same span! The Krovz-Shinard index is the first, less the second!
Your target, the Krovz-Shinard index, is -30.2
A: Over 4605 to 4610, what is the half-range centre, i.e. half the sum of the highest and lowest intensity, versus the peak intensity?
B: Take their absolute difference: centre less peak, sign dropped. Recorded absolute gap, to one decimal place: 1.6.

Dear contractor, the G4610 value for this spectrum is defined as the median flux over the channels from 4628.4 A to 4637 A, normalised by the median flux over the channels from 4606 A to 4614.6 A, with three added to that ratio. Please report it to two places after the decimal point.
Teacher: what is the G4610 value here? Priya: 3.95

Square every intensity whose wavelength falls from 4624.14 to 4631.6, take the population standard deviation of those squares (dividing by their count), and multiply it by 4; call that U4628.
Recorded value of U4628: 483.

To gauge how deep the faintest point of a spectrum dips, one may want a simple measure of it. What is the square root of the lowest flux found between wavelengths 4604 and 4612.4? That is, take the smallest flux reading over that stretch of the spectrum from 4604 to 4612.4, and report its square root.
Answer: 4.81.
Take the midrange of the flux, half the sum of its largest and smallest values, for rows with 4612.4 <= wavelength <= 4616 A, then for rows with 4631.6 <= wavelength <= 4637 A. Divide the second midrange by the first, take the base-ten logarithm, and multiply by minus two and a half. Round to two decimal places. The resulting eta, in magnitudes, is 0.23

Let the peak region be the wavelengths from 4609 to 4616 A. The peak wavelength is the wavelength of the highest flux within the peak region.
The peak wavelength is 4614.04 A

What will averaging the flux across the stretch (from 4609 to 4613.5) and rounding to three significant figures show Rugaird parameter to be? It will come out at 26.4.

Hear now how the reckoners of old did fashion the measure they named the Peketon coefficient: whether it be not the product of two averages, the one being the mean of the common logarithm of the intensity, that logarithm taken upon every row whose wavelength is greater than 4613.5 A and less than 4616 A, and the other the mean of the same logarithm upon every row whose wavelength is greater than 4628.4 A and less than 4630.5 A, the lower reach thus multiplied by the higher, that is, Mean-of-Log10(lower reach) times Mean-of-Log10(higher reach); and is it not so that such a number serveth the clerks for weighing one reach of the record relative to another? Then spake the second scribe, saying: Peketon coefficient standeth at 2.07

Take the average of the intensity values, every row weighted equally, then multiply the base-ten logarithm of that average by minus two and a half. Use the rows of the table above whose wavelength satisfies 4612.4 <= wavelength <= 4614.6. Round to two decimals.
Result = -3.69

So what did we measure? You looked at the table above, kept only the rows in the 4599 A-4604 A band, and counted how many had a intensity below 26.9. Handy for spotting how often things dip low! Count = 4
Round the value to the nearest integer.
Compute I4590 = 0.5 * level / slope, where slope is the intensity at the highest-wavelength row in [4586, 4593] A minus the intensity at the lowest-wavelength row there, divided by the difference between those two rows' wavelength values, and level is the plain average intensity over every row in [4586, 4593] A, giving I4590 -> 854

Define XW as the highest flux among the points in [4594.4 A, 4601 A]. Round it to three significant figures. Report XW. 28.0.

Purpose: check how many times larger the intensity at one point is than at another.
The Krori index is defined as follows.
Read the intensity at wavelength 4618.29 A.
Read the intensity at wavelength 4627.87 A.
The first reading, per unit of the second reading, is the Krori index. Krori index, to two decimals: 1.02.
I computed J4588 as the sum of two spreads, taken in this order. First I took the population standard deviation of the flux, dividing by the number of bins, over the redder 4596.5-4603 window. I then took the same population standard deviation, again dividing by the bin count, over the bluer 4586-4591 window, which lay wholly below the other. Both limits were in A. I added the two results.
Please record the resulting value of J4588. 3.0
